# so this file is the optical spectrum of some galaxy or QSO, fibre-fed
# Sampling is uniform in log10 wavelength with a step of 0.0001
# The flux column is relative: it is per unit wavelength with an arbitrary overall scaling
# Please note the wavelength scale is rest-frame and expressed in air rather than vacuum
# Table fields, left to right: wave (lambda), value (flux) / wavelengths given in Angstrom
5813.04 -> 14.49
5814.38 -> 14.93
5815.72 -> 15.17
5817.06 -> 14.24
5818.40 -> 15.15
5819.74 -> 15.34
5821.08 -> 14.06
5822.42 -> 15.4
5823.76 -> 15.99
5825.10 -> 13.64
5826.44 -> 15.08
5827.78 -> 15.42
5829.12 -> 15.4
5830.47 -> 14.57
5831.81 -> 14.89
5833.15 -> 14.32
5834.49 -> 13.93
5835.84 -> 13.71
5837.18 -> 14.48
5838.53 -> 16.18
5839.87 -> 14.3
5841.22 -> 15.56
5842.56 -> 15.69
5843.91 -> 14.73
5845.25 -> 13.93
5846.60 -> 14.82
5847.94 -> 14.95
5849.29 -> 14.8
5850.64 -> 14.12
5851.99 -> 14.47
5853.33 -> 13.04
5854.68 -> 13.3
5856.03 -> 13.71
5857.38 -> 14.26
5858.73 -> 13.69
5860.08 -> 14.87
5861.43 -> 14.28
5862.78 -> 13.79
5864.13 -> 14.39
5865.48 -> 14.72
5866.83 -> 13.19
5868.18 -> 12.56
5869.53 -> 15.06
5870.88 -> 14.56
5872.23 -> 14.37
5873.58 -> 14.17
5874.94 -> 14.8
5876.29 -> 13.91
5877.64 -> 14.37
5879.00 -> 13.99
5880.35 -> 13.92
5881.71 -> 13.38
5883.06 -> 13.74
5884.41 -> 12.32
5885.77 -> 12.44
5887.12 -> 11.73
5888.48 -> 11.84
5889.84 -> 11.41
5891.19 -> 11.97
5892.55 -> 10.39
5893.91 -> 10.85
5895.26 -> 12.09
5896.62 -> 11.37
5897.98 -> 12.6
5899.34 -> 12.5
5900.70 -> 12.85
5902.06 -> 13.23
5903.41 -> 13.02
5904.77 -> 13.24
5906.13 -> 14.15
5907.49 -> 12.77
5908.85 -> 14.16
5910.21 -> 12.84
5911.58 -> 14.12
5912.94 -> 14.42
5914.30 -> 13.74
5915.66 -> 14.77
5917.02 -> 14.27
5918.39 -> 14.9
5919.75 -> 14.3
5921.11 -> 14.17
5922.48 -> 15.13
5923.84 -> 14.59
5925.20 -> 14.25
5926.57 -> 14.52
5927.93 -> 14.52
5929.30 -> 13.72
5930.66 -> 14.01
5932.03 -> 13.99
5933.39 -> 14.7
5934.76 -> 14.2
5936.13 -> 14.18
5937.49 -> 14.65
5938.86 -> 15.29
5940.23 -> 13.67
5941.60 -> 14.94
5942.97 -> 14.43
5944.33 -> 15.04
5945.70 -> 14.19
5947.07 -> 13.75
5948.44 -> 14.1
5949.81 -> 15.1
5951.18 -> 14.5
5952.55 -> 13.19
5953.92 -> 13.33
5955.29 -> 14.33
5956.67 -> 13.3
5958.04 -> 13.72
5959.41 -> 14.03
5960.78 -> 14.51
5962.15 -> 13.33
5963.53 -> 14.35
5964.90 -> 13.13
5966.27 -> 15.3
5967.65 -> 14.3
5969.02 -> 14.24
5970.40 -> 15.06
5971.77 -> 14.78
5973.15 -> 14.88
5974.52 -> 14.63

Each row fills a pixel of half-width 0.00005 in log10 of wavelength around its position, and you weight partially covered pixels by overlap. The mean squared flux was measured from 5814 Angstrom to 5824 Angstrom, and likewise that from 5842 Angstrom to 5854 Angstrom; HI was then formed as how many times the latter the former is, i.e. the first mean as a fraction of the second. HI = 1.07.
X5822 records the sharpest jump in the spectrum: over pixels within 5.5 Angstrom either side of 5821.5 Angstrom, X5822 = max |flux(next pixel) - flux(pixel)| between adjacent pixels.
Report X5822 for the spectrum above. 2.35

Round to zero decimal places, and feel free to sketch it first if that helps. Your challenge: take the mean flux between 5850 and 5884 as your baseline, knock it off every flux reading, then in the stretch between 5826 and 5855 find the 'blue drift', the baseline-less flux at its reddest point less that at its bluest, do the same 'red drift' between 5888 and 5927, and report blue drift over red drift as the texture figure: -1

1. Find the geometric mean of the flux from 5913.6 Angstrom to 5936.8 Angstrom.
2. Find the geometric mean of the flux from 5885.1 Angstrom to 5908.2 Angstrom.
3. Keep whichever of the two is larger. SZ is 14.3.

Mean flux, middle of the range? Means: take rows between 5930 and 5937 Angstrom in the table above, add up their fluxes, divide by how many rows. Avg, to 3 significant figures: 14.2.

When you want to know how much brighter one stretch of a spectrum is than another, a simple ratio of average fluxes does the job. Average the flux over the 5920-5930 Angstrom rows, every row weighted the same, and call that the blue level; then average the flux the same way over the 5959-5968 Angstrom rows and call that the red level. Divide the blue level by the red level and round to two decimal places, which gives 1.02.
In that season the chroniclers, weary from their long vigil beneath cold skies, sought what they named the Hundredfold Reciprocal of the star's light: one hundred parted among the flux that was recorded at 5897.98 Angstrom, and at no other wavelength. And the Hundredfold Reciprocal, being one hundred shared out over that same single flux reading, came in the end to 7.94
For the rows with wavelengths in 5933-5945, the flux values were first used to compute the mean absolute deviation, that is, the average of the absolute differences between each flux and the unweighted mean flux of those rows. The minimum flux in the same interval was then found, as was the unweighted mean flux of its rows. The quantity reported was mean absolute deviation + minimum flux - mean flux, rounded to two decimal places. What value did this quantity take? -0.50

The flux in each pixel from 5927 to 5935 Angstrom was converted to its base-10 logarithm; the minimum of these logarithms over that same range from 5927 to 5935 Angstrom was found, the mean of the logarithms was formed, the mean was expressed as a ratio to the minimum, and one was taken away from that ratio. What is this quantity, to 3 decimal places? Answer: 0.013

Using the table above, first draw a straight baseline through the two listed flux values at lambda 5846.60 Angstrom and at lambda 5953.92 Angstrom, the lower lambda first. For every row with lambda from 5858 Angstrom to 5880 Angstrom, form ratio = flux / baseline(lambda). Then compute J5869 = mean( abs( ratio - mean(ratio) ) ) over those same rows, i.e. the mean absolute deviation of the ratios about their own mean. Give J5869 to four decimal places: 0.0336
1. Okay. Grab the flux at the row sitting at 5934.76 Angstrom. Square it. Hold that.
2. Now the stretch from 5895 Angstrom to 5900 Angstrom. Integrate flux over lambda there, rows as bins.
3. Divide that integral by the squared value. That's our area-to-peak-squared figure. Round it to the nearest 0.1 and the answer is 0.3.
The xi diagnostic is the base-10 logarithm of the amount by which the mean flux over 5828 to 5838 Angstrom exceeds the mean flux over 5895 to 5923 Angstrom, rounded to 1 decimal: 0.0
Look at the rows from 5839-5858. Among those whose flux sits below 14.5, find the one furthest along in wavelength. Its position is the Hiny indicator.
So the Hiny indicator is 5857.38 Angstrom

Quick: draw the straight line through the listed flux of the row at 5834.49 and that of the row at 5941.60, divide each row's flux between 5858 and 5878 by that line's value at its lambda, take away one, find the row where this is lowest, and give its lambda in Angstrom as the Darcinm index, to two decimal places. 5868.18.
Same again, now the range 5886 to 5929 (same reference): 5892.55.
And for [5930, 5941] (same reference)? 5940.23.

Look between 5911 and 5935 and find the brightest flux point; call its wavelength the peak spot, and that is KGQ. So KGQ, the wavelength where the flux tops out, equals 5922.48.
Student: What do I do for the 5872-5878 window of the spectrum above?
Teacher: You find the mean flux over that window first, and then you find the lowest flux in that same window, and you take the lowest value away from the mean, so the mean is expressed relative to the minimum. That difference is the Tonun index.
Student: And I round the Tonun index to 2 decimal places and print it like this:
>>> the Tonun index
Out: 0.41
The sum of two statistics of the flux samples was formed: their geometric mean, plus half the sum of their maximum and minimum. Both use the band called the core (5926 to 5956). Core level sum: 28.5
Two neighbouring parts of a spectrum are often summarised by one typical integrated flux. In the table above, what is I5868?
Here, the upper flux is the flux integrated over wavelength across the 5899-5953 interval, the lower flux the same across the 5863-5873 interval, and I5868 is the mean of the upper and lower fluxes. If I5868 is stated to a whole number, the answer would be 452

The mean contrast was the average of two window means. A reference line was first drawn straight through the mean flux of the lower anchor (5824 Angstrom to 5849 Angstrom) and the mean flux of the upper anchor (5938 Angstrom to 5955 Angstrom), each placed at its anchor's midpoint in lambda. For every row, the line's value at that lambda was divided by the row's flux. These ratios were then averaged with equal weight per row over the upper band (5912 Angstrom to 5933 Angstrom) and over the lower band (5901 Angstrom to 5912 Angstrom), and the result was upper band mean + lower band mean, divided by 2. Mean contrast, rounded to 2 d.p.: 1.04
